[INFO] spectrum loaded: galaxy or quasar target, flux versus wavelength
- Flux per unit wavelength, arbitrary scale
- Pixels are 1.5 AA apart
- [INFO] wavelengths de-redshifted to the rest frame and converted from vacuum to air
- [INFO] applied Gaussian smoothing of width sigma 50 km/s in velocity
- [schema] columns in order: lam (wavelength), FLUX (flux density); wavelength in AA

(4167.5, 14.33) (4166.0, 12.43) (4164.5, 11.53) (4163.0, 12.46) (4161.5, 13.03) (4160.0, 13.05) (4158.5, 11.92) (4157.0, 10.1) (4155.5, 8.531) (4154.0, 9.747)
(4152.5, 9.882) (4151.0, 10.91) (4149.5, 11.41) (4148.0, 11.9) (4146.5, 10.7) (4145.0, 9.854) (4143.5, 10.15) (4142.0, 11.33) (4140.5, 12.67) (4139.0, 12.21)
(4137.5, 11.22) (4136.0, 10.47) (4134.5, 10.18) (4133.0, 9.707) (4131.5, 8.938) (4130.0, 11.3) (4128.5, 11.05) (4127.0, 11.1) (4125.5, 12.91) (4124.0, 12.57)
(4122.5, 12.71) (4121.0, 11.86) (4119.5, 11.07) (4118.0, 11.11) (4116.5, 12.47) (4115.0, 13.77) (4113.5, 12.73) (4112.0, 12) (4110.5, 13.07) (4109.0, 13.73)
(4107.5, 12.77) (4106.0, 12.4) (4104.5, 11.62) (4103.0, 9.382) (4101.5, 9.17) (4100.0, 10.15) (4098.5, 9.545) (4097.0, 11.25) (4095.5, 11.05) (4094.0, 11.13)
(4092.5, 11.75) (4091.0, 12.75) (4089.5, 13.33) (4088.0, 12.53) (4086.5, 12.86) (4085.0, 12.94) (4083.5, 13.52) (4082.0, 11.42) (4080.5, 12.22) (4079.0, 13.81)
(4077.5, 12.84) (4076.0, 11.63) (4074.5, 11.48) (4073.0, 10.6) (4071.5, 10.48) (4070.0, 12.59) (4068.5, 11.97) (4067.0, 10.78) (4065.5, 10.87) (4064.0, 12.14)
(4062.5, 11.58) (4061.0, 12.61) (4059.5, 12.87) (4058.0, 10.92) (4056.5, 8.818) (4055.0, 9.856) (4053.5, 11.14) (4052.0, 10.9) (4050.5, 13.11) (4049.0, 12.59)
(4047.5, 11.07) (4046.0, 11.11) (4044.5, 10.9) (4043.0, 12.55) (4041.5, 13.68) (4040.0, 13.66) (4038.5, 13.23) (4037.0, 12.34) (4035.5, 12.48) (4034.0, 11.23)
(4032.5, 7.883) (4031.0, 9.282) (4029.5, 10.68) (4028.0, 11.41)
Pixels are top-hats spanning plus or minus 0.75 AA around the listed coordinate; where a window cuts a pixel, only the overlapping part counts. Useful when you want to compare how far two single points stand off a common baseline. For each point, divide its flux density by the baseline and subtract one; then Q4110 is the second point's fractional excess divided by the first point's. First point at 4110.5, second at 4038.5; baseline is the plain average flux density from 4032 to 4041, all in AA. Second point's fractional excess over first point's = 1.1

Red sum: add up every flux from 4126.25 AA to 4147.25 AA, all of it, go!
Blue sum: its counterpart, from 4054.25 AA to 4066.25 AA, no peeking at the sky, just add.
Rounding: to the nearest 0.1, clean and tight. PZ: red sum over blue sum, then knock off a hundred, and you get -98.3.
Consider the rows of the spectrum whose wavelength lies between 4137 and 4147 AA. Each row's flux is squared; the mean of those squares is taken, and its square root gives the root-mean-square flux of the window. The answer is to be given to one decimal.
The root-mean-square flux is 11.2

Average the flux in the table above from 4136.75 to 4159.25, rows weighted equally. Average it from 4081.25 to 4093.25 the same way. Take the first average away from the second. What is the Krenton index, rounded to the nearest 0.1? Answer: 1.8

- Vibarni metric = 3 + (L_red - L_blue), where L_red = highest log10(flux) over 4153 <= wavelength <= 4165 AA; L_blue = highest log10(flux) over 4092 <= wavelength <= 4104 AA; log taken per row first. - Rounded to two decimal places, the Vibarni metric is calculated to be 3.05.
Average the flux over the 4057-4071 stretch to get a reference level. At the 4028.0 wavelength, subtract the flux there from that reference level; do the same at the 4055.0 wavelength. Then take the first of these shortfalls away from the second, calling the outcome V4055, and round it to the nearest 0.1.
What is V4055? 1.6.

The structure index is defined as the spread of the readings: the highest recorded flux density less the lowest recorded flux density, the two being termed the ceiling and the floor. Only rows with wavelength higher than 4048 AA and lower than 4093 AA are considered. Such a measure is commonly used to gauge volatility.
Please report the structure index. 5.0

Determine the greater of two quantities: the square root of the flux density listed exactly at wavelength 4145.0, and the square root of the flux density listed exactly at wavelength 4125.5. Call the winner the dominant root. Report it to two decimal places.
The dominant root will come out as 3.59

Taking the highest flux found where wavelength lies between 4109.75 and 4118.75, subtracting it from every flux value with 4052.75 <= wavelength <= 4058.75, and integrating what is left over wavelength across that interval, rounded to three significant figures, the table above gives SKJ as -21.5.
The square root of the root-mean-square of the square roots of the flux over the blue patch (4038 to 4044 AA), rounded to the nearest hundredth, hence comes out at 1.91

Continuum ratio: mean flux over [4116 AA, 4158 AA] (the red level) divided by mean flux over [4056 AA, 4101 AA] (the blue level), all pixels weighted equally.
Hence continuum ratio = 0.94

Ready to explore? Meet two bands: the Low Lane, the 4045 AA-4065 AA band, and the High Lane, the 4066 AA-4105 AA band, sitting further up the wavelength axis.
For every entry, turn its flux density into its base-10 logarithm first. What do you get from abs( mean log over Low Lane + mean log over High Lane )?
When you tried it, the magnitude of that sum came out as 2.12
